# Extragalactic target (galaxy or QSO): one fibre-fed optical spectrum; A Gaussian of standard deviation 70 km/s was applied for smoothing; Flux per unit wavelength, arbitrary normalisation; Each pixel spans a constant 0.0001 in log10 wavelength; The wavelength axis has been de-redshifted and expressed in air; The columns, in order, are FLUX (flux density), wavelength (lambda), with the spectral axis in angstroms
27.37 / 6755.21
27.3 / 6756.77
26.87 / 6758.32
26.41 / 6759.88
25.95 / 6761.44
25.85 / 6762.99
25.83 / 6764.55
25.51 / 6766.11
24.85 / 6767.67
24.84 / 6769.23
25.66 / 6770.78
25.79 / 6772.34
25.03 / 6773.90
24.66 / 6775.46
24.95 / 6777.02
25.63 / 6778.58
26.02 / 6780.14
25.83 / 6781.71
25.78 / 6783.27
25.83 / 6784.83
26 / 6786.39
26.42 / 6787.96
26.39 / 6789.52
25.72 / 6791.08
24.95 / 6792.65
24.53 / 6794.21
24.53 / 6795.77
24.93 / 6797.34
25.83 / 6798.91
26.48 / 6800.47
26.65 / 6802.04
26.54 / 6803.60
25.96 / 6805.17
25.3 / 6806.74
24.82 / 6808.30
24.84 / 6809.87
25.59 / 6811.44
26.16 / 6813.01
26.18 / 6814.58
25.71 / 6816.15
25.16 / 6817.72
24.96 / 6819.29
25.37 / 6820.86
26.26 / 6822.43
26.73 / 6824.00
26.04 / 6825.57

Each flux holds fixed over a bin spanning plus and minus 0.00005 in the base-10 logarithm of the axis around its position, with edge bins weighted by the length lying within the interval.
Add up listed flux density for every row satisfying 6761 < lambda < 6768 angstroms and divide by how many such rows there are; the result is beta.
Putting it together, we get 25.60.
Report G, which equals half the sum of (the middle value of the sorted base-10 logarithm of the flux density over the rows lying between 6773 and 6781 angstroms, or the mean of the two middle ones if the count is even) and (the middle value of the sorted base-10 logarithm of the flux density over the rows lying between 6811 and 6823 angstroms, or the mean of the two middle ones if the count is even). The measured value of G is 1.40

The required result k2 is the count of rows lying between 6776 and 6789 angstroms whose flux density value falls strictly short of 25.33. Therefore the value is 1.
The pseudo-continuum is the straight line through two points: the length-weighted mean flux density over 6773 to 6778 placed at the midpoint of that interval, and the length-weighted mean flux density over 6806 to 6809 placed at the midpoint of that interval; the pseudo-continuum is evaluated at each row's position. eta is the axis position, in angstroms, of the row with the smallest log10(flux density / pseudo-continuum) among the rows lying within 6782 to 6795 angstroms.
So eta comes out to 6794.21 angstroms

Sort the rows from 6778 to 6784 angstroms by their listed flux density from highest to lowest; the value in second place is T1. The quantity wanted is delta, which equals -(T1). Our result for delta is -25.8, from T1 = 25.83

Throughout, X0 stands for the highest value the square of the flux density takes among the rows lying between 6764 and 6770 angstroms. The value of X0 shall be 667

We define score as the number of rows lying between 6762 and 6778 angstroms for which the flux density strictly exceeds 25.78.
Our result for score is 3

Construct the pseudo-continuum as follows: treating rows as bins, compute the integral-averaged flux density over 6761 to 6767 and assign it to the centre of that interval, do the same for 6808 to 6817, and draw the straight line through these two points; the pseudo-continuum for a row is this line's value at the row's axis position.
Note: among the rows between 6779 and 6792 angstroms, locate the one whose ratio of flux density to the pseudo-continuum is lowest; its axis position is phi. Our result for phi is 6791.08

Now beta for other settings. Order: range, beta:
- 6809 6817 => 25.70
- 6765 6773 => 25.33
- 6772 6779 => 25.21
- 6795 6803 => 25.68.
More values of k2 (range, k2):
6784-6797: 3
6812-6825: 2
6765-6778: 5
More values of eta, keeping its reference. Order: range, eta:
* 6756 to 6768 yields 6767.67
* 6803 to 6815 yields 6808.30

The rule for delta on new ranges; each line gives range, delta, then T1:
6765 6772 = -25.5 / 25.51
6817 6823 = -25.4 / 25.37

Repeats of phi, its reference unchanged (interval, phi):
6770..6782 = 6775.46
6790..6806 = 6794.21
